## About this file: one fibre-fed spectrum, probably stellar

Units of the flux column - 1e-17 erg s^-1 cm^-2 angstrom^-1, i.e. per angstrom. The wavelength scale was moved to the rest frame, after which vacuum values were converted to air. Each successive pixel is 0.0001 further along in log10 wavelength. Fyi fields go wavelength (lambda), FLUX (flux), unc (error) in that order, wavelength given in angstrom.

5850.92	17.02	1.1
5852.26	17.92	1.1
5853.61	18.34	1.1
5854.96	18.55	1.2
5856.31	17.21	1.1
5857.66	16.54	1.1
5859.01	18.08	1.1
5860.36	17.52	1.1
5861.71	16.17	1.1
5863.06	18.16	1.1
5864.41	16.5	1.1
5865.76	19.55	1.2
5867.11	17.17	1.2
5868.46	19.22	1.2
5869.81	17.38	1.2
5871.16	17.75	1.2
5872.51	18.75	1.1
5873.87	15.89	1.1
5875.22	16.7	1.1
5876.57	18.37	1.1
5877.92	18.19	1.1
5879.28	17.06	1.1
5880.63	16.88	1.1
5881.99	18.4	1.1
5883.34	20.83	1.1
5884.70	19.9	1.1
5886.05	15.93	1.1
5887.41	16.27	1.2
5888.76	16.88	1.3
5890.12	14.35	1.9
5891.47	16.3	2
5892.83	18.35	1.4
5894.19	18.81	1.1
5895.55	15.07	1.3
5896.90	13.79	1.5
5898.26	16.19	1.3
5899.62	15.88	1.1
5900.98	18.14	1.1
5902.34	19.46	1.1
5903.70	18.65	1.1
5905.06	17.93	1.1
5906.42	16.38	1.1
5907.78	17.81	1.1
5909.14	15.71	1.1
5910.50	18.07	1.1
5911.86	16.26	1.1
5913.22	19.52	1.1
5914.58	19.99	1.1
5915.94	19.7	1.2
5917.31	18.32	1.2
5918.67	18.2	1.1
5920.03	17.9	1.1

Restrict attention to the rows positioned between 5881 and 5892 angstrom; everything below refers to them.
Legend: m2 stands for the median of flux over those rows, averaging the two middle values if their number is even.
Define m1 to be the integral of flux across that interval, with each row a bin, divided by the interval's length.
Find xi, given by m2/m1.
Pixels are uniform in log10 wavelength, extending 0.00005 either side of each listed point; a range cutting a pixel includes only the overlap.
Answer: 0.96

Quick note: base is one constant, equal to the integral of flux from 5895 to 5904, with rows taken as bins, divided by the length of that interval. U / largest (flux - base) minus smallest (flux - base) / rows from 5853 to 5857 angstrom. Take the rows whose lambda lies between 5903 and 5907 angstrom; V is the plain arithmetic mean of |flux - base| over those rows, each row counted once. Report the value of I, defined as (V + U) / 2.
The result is 1.26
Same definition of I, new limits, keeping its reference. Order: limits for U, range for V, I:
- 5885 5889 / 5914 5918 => 1.80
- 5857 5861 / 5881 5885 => 2.28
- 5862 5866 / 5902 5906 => 2.52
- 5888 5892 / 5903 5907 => 1.85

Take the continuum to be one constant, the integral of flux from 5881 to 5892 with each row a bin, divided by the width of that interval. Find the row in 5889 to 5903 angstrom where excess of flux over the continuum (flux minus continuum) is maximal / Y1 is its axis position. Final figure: 5902.34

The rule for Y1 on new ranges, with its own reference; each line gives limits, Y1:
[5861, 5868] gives 5865.76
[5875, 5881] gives 5876.57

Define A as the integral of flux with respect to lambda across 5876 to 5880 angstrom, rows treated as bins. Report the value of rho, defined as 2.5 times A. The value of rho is 179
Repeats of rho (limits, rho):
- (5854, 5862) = 348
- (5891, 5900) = 368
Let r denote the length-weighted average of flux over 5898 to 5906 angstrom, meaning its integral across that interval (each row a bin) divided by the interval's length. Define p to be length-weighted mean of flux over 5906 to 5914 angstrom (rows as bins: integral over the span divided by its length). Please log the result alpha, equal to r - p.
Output 0.4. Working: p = 17.4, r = 17.7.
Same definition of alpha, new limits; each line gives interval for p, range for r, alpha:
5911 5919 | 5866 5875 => -0.9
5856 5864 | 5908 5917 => 0.9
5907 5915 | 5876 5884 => 0.5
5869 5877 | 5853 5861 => 0.2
